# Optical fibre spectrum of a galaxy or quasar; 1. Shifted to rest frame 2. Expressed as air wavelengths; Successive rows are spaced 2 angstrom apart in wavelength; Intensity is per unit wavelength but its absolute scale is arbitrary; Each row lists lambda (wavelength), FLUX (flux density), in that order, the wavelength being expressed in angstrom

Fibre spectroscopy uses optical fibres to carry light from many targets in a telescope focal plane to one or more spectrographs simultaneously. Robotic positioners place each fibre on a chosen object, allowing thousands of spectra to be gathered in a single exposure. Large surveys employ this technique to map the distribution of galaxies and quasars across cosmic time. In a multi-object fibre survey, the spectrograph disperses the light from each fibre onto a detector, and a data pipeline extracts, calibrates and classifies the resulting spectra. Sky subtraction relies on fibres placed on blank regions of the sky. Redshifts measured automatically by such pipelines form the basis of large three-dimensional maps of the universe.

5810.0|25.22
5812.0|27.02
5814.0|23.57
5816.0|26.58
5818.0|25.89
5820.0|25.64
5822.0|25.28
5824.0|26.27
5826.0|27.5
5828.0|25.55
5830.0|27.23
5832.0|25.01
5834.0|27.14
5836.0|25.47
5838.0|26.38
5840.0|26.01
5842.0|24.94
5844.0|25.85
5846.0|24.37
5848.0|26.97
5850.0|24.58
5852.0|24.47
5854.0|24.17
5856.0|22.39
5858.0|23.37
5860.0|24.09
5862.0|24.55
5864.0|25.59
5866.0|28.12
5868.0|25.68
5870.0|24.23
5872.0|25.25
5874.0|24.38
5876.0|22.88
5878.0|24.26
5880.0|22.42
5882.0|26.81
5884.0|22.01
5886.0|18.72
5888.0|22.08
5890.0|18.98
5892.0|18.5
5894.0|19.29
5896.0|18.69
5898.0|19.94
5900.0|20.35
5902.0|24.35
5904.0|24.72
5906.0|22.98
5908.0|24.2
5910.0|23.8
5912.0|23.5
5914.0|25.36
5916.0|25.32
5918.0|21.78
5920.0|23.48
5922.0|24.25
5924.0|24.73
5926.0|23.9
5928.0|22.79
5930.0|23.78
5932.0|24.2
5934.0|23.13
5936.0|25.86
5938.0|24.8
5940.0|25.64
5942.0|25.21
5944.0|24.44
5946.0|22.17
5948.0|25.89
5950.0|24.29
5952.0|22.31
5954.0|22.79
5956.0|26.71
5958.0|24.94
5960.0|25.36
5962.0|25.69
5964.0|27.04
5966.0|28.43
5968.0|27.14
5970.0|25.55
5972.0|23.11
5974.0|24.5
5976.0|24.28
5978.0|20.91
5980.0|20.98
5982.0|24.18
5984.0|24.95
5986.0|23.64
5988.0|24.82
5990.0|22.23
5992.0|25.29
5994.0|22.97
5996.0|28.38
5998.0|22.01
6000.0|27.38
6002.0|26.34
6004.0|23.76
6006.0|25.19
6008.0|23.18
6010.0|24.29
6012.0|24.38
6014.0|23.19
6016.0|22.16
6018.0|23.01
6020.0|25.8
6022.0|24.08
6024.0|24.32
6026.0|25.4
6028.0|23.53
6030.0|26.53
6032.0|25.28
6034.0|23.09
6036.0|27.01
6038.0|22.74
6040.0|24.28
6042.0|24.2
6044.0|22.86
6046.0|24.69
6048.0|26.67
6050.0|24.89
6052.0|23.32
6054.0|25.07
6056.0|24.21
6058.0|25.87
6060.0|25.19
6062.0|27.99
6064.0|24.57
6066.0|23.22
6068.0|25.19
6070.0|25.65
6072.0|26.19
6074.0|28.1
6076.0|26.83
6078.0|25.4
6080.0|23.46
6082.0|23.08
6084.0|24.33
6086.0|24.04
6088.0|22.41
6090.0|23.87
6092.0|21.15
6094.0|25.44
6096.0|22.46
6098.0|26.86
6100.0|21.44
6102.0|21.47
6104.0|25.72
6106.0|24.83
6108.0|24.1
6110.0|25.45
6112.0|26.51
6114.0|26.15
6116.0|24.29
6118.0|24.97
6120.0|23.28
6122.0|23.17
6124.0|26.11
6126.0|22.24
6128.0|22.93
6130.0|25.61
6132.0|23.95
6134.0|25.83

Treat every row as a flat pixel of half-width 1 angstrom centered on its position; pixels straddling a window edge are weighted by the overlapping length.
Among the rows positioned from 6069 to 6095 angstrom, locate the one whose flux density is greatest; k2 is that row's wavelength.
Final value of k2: 6074.0 angstrom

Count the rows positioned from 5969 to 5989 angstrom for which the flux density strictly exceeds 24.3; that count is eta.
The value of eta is 4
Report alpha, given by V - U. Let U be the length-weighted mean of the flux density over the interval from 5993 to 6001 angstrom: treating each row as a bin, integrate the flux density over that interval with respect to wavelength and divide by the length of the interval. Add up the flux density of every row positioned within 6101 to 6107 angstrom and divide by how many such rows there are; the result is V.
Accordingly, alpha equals -1.2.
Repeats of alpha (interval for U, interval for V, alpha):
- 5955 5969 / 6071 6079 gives 0.2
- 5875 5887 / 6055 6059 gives 2.2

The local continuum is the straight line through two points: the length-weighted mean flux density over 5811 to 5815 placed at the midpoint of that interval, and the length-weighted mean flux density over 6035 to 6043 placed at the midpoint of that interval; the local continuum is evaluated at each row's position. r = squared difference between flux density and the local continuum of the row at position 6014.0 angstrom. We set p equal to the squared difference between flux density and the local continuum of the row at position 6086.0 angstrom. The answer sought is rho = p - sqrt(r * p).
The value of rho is -0.4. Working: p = 0.1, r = 2.1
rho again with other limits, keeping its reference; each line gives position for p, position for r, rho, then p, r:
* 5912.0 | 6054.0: 1.3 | 2.2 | 0.3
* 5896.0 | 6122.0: 33.0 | 40.1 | 1.2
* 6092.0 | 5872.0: 10.0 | 10.5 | 0.0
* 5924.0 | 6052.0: -0.2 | 0.0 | 1.4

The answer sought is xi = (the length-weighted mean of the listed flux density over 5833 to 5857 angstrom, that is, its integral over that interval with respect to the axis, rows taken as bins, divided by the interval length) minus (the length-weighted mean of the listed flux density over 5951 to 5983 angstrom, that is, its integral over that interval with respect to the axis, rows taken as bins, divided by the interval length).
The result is 0.61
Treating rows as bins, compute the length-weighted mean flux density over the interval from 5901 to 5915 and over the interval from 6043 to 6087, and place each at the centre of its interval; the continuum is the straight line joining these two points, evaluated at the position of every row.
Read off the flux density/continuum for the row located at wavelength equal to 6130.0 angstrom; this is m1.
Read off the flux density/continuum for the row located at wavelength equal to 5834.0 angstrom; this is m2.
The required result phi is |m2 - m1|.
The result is 0.14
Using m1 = 1.01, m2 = 1.15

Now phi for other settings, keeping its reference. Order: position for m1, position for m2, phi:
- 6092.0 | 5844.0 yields 0.25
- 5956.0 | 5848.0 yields 0.04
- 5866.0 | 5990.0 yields 0.27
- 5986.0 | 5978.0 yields 0.11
